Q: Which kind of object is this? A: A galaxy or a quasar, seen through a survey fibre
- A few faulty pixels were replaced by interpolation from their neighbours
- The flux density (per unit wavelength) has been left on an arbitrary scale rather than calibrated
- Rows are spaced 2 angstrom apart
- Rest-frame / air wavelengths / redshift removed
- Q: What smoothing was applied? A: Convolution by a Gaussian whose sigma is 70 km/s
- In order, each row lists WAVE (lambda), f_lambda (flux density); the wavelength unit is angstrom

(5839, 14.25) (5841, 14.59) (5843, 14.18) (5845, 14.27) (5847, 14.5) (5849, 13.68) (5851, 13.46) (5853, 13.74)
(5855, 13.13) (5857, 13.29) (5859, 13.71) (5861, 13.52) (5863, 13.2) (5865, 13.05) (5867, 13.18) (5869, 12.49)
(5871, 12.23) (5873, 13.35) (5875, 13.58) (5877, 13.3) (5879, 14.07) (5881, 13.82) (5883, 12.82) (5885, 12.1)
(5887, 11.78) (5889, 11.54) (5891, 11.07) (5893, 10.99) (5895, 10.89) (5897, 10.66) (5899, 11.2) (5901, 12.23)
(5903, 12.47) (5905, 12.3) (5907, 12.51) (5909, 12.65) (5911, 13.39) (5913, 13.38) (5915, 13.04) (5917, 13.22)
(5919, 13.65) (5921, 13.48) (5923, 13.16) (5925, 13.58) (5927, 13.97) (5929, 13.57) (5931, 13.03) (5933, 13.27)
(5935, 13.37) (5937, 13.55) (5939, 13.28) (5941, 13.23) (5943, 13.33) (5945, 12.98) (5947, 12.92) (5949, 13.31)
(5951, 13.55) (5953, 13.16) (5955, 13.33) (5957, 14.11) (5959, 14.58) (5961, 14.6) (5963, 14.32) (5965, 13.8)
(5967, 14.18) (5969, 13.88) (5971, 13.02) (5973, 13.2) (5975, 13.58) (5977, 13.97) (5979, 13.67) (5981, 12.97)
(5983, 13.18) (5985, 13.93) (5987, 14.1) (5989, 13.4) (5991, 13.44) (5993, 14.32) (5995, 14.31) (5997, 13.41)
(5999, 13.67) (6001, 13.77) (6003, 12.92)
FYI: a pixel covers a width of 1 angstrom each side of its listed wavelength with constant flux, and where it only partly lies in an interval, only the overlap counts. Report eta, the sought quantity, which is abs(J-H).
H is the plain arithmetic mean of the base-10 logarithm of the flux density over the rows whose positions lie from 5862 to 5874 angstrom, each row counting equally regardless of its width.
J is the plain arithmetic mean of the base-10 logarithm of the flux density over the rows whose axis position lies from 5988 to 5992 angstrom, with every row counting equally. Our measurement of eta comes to 0.017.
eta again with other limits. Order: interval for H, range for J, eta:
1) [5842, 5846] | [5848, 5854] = 0.019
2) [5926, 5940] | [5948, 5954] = 0.003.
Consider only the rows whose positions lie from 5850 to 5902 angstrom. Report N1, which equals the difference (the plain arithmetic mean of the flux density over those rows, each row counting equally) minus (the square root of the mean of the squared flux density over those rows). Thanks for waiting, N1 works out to -0.042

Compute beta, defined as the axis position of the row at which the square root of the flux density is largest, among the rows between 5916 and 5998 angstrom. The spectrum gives 5961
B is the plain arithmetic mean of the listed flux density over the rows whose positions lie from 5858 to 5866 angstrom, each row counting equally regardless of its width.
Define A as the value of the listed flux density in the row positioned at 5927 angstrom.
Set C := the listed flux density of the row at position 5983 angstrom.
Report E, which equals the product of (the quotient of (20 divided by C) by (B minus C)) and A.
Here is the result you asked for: 112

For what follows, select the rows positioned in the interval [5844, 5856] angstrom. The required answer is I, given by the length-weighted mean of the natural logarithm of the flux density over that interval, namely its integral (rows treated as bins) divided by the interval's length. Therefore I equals 2.62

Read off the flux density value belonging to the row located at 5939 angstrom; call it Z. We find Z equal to 13.28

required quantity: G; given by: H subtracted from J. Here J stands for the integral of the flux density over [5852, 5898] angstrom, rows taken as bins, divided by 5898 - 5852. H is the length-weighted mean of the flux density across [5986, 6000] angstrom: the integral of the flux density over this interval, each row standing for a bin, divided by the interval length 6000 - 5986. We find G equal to -1.1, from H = 13.8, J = 12.7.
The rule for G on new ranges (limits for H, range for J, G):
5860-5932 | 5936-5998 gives 0.9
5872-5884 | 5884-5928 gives -1.1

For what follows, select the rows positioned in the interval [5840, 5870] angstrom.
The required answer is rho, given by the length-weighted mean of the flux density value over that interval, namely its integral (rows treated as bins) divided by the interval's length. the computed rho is 13.6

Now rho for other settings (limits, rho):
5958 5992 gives 13.8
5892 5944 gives 12.8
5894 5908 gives 11.8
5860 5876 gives 13.1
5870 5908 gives 12.3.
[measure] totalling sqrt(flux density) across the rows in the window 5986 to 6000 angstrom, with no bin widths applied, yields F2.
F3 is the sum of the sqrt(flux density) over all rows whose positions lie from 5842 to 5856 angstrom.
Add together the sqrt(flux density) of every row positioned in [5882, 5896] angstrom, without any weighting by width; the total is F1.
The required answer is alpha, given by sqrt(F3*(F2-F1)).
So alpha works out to 7.5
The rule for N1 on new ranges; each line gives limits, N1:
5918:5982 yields -0.007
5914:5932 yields -0.003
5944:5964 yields -0.014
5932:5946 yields -0.001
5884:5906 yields -0.016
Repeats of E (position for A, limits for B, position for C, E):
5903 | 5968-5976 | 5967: -23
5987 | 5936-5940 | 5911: 842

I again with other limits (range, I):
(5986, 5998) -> 2.63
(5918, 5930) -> 2.61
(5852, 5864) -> 2.60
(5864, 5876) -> 2.56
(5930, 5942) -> 2.59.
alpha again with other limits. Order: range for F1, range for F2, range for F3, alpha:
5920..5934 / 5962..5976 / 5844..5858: 2.6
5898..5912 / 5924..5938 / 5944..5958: 5.2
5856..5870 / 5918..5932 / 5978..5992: 2.7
